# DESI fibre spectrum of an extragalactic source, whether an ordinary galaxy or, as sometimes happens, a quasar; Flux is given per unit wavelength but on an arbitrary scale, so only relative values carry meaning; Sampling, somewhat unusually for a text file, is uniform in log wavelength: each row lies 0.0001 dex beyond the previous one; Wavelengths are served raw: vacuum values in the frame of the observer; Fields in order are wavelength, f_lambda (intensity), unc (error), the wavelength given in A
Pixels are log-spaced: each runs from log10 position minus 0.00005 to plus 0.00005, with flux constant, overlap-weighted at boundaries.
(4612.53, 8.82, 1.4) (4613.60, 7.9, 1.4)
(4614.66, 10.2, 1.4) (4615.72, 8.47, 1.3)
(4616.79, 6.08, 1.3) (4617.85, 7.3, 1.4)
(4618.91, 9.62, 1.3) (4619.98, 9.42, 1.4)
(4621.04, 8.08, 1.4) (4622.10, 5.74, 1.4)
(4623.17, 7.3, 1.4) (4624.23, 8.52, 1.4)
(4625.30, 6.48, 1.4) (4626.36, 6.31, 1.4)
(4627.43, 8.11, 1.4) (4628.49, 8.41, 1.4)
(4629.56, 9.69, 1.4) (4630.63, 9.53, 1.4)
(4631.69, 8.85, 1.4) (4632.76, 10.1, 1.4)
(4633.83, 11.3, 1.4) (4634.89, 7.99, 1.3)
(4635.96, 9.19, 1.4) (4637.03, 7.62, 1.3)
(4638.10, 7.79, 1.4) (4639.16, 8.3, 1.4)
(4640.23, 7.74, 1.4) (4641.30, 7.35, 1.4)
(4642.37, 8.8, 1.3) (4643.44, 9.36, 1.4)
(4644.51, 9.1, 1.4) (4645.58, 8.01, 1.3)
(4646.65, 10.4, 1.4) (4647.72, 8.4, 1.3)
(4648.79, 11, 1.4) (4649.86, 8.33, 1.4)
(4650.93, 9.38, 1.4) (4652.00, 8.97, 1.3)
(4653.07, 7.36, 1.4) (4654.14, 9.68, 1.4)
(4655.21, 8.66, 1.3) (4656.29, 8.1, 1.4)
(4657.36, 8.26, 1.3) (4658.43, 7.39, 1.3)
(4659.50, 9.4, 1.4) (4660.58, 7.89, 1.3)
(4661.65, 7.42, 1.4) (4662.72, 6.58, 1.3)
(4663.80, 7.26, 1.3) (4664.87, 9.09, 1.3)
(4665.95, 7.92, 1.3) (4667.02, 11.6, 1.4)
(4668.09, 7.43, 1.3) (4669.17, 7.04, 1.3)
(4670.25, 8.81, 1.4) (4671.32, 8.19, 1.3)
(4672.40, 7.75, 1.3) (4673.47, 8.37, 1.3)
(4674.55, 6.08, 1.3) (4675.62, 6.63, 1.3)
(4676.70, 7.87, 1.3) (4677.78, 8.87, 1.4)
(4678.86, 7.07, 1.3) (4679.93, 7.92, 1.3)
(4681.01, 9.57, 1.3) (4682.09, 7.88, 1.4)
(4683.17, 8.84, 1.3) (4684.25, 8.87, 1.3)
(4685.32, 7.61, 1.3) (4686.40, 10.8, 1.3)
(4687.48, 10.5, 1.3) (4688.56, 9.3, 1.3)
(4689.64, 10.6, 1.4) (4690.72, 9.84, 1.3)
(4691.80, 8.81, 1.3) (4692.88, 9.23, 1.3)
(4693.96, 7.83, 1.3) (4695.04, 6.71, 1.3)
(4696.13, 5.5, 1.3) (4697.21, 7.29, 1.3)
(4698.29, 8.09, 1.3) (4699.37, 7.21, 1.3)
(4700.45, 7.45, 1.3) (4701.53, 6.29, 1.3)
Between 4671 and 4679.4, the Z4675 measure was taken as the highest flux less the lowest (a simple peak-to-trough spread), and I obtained 2.8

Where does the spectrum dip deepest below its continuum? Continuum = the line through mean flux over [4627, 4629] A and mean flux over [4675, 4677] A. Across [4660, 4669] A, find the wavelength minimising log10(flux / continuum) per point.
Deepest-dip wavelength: 4662.72 A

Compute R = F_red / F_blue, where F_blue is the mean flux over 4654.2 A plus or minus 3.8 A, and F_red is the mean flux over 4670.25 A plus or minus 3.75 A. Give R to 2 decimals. 0.98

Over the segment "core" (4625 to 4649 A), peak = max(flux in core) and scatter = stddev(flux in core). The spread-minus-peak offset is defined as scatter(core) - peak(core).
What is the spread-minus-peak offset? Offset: -10.0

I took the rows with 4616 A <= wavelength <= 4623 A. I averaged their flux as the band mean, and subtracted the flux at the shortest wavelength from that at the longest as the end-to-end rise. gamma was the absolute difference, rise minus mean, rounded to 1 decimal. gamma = 8.0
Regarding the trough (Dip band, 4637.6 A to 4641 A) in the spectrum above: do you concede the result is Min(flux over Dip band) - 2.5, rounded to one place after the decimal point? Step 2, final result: 5.2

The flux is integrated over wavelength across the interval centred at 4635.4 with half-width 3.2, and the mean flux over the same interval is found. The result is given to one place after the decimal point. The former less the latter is 48.6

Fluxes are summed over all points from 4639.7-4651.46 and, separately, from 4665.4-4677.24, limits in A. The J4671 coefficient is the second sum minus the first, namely -10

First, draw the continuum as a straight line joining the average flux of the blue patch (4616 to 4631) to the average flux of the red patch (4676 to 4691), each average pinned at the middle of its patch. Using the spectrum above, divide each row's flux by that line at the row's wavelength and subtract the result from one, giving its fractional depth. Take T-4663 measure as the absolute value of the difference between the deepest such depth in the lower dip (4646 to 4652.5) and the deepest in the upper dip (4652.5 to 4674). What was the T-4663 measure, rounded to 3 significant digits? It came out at 0.230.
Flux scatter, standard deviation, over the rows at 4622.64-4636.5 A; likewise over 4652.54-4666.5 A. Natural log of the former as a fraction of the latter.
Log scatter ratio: 0.4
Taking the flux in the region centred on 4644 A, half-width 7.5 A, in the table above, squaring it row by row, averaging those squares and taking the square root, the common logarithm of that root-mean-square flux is 0.942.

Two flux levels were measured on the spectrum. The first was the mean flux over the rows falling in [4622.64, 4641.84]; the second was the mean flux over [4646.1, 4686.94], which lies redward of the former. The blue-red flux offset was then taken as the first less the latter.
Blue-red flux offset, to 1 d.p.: 0.0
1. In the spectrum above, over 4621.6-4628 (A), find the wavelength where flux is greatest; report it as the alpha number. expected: 4624.23 A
